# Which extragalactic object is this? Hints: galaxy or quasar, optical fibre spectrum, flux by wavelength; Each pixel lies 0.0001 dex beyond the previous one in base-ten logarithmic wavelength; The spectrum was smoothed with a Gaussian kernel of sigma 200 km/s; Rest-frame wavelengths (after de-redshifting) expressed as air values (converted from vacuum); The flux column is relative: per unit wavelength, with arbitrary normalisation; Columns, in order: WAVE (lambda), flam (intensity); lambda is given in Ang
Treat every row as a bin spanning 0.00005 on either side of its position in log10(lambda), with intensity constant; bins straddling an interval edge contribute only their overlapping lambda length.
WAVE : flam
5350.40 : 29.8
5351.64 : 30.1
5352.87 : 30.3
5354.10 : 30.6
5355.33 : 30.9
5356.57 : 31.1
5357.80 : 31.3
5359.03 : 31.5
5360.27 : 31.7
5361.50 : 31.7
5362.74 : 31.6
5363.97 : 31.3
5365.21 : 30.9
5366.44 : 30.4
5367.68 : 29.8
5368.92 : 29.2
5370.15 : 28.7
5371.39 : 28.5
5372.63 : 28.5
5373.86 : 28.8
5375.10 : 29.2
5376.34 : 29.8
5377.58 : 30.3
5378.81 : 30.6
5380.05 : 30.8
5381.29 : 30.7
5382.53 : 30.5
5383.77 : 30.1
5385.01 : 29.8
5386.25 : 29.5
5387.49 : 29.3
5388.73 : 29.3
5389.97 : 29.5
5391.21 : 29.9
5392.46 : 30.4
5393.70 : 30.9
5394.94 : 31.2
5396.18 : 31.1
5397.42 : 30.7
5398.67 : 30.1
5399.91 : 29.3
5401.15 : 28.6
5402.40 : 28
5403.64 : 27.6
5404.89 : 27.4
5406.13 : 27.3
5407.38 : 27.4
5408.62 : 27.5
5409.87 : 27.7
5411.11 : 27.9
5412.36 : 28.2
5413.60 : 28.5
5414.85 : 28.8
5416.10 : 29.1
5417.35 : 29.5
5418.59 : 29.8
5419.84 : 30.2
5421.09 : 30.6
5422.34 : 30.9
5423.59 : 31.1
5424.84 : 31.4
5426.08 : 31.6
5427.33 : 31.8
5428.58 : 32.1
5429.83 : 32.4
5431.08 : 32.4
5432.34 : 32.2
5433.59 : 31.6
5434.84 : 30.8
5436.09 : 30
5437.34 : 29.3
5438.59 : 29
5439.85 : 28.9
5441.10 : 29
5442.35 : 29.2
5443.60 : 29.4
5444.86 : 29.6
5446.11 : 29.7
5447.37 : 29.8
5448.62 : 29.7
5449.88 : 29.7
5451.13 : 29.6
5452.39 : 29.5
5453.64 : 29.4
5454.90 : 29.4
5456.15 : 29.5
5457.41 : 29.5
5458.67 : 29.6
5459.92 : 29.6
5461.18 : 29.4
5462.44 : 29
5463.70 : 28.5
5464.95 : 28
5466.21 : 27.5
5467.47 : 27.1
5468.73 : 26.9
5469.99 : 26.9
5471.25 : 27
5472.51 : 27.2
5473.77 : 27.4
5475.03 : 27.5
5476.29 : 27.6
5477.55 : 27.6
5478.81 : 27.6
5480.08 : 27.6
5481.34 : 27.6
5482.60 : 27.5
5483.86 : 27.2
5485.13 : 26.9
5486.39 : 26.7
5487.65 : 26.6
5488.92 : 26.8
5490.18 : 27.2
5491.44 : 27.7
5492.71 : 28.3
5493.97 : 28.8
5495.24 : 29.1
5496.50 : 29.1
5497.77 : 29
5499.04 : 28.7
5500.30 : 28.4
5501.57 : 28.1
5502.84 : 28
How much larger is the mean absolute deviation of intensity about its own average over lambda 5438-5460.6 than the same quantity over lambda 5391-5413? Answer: -1.1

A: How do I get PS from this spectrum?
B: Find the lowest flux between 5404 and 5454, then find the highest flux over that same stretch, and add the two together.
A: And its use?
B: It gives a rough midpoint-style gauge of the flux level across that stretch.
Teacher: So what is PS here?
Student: 59.7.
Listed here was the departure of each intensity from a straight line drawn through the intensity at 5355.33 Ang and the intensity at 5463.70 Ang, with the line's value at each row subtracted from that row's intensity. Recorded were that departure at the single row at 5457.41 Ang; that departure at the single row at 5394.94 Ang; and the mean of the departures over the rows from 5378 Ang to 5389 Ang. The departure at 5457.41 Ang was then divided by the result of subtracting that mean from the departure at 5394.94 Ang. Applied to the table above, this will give 0.6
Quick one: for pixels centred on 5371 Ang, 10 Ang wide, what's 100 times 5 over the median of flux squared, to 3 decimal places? 0.595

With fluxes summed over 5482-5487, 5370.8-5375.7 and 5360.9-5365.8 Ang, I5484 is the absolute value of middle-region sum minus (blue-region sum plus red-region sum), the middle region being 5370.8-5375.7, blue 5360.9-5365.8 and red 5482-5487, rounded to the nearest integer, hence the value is 119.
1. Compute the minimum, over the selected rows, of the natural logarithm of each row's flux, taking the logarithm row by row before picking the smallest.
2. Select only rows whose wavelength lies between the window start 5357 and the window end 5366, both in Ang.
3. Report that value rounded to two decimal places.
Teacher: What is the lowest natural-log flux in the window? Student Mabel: 3.43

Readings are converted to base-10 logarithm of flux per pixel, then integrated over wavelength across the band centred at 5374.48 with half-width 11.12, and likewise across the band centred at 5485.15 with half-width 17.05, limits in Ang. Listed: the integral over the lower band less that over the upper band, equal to -16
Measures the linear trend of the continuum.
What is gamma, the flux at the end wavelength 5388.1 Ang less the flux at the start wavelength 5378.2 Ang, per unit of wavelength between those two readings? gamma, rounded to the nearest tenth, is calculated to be -0.1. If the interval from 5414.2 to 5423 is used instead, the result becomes 0.3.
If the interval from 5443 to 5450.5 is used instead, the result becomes 0.0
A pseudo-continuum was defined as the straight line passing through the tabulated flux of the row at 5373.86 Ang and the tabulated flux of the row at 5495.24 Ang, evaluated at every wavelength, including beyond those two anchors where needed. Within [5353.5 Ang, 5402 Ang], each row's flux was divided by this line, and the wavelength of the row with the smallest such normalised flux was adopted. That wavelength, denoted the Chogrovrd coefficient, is 5372.63 Ang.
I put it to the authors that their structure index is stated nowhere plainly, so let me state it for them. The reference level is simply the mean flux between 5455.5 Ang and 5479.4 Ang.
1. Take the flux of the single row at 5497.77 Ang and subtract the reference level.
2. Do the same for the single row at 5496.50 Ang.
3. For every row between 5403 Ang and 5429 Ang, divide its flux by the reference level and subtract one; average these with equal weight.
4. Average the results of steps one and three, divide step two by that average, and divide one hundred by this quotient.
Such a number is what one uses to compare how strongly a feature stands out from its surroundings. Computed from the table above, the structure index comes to 47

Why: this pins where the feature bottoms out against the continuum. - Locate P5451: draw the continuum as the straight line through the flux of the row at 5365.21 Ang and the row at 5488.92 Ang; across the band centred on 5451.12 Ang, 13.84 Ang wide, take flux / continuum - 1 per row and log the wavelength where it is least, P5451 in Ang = 5444.86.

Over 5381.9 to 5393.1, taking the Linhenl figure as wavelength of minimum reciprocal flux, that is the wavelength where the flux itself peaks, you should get 5382.53 Ang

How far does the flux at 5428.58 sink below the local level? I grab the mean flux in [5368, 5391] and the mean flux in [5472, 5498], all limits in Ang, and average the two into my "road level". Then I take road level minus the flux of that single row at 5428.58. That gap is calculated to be -3.5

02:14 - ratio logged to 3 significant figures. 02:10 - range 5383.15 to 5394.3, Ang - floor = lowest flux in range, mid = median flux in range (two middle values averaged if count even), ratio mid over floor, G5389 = 1.02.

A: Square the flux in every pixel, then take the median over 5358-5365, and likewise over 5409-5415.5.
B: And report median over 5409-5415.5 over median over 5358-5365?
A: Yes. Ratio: 0.80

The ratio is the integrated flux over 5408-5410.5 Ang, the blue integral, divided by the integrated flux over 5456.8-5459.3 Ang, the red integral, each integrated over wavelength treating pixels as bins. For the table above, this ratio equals 0.93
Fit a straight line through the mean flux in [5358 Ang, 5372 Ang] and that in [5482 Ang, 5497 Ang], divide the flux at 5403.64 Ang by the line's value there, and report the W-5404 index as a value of 0.93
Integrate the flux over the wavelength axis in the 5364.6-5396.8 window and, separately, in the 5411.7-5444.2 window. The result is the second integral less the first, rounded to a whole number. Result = 21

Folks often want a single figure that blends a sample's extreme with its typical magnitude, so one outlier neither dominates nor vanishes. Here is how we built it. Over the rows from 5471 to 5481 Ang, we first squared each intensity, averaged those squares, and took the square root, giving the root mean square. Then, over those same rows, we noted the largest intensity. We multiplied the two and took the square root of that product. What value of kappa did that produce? 27.5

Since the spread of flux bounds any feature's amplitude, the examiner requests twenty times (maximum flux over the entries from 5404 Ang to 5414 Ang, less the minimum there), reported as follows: 24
